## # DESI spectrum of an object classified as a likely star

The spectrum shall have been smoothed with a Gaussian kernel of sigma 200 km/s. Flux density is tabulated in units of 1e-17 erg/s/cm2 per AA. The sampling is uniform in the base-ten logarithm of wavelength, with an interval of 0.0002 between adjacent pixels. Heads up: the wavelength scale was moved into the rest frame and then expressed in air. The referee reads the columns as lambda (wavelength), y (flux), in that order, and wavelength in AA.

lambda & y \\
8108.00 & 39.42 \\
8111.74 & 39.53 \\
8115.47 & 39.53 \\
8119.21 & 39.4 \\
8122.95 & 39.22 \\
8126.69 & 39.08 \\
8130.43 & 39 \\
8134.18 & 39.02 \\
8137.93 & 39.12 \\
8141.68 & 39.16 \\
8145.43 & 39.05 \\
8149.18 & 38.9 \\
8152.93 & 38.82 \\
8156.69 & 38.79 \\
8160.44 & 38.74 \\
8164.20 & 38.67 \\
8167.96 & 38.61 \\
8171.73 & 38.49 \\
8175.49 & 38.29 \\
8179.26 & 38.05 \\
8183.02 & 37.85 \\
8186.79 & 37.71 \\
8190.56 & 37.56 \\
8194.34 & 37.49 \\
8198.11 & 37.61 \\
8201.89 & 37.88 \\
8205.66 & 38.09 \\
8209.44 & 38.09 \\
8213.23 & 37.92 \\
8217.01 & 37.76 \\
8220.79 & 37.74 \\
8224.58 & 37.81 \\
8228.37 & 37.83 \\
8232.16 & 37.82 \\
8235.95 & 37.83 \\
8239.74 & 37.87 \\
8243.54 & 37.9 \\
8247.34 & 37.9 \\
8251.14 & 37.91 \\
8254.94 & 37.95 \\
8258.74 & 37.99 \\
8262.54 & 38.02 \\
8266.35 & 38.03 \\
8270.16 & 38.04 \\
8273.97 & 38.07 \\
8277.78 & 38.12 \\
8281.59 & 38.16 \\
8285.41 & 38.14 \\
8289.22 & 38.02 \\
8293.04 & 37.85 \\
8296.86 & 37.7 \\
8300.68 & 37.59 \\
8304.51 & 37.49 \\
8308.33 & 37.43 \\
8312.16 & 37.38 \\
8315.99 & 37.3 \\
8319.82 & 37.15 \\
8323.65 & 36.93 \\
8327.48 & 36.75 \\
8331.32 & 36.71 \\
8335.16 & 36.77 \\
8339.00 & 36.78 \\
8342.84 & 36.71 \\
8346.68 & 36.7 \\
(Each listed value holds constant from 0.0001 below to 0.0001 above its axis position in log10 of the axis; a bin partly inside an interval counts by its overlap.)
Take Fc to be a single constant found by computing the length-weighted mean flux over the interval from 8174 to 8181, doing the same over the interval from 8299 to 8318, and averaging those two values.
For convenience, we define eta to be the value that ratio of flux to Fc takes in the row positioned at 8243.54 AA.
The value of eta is 1.00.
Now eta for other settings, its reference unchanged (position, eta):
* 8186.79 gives 1.00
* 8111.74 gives 1.05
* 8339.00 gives 0.97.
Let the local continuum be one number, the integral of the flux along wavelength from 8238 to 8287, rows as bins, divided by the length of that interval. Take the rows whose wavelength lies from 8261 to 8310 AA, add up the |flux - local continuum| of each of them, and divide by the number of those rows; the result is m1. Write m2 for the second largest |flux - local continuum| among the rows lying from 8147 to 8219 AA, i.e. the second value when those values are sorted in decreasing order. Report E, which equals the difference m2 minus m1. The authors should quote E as 0.62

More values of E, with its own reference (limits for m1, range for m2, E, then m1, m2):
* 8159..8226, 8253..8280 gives -0.25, 0.32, 0.1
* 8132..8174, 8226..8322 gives -0.15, 0.85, 0.7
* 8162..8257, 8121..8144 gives 0.92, 0.24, 1.2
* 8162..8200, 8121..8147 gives 0.77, 0.39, 1.2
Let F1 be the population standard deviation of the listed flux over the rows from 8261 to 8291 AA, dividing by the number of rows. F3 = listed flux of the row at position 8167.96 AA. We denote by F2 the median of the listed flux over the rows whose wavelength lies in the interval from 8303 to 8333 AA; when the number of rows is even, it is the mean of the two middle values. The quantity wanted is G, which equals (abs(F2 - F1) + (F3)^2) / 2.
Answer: 764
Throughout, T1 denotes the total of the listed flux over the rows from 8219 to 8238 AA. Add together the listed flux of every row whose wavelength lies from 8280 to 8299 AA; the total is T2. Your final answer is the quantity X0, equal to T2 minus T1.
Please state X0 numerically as 0.8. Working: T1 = 189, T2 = 190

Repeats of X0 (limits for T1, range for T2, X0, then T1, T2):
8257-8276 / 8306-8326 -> -4.0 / 190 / 186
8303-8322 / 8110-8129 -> 10.0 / 187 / 197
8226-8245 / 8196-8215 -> 0.3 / 189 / 190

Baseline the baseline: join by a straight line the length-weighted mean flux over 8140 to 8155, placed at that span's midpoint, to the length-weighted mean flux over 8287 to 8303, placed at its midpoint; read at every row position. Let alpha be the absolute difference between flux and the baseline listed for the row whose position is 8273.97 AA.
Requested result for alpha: 0.11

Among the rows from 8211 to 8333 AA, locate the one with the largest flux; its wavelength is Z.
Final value 8281.59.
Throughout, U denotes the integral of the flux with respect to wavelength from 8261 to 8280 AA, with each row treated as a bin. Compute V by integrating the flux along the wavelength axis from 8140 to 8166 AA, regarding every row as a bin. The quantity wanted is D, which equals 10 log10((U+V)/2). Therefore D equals 29.4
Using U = 723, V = 1011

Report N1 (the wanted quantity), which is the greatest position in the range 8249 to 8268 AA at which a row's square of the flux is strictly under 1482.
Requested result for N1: 8266.35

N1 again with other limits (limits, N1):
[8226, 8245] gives 8243.54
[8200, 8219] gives 8217.01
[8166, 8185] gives 8183.02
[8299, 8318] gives 8315.99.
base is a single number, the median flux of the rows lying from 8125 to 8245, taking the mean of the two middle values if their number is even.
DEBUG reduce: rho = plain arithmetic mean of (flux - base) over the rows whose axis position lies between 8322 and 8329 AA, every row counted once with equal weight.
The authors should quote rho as -1.2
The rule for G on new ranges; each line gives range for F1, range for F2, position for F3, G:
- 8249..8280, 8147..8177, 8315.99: 715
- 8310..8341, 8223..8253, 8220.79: 731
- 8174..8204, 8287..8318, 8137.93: 784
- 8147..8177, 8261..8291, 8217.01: 732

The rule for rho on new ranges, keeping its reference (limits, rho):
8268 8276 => 0.0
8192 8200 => -0.5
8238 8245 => -0.2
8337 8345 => -1.3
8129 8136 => 0.9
